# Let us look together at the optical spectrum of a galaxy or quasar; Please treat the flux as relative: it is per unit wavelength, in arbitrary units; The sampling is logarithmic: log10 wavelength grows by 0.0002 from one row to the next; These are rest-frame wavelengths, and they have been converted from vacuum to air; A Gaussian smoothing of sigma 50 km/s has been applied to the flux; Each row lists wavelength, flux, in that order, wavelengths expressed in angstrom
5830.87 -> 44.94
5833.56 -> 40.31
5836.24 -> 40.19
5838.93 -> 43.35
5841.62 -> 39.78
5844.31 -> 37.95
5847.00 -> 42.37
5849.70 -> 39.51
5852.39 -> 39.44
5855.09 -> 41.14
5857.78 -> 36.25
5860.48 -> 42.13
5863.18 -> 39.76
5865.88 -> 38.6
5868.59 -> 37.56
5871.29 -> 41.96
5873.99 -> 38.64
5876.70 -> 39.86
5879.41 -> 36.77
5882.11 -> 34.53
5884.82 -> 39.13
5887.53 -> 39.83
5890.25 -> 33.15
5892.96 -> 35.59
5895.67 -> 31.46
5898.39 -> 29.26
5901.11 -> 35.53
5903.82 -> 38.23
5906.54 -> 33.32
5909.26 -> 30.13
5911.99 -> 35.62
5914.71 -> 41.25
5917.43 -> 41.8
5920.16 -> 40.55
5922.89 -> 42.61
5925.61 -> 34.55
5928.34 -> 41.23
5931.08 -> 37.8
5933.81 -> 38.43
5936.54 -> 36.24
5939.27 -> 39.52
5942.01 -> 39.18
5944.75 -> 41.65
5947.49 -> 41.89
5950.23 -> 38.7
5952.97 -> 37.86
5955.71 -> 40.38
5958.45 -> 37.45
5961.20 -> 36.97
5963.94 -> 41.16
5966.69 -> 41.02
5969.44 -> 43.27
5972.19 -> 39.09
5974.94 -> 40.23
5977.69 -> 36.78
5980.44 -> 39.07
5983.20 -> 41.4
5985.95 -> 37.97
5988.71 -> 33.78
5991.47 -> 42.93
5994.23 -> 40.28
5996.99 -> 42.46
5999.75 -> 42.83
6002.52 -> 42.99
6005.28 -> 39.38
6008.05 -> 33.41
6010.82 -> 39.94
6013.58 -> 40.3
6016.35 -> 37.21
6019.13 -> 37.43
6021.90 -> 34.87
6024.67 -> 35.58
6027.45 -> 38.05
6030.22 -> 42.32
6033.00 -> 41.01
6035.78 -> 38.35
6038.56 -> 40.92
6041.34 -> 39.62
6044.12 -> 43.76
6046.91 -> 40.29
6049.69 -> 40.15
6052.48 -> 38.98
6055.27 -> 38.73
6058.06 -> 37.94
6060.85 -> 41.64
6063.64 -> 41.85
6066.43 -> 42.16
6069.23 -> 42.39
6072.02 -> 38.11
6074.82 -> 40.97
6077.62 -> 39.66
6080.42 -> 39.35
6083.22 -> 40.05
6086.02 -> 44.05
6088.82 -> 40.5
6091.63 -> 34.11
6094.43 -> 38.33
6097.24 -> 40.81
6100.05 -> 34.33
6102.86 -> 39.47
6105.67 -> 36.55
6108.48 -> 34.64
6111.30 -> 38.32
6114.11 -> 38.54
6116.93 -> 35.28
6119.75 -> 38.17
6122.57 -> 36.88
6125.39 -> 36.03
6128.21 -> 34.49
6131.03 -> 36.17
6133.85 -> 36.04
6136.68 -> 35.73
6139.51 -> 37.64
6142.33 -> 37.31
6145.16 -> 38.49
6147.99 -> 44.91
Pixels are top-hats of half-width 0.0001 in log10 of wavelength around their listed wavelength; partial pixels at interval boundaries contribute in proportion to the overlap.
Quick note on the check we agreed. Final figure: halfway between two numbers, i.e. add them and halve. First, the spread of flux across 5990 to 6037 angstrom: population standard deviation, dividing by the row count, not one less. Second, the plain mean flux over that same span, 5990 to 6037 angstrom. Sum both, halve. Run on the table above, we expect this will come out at 21.1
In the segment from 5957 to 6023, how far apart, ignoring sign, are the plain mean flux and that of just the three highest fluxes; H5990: 3.8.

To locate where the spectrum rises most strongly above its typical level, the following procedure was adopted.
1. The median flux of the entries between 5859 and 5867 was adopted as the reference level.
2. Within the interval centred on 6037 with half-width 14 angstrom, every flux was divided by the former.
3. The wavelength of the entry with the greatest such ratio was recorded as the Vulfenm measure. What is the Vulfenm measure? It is 6044.12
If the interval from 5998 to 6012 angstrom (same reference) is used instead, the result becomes 6002.52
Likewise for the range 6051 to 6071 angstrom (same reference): 6069.23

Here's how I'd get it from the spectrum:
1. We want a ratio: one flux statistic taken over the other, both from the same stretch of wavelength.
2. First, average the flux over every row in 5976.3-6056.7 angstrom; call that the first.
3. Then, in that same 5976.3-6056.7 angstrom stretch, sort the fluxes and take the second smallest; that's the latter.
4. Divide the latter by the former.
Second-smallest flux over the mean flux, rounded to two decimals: 0.86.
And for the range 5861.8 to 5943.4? 0.81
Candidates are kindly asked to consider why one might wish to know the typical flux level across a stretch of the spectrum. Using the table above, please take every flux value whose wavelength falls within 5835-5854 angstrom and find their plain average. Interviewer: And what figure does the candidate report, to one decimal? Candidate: 40.4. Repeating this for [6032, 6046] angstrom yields 40.7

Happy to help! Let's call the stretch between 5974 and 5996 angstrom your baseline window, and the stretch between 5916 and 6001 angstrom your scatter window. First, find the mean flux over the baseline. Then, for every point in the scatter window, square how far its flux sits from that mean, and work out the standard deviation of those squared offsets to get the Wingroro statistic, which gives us 7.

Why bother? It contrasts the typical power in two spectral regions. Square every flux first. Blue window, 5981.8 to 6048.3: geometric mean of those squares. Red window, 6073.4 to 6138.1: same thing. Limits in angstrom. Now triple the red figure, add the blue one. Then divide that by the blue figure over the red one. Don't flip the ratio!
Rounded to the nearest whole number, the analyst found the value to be 5323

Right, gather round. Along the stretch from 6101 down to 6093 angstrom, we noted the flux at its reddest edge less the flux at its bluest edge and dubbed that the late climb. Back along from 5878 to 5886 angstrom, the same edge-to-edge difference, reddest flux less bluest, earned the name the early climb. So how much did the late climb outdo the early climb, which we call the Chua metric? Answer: -6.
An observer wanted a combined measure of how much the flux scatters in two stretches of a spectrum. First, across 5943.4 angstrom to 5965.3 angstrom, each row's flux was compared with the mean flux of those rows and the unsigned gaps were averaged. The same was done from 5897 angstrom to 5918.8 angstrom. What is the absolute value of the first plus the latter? 5.35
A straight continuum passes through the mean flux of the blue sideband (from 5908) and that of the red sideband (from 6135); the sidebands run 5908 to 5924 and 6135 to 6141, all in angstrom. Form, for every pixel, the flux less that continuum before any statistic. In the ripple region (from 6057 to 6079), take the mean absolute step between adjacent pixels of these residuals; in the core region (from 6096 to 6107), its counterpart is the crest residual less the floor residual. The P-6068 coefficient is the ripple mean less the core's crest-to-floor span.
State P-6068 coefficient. -4.6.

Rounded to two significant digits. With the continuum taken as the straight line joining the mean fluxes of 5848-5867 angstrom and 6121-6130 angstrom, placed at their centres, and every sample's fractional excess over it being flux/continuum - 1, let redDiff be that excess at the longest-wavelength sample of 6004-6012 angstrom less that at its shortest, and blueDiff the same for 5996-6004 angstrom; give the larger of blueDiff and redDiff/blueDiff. 1.0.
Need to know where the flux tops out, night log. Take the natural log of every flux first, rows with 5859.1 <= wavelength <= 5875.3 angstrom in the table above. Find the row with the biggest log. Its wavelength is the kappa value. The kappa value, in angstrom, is 5860.48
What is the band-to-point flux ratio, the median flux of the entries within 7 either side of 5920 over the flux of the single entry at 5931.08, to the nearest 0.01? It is 1.09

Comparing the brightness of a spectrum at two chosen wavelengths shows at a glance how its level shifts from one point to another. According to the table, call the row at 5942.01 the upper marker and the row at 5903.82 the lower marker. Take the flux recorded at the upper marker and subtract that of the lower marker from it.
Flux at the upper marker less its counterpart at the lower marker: 1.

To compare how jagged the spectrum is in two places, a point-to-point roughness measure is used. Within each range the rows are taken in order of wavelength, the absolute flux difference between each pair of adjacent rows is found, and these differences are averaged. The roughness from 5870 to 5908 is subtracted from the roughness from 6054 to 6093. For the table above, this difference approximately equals -1.2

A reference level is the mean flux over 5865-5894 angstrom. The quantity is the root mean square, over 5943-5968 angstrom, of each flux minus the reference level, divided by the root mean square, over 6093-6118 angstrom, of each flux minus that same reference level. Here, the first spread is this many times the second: 1.20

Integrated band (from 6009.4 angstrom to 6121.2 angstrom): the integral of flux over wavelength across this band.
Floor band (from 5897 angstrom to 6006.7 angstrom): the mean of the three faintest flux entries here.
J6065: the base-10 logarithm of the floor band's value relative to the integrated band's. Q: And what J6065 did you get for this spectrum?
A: -2.2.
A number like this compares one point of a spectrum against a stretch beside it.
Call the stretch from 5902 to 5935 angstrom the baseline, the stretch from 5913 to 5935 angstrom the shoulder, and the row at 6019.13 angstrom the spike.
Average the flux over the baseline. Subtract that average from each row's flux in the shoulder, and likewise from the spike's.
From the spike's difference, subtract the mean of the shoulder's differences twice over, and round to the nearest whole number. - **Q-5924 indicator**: -4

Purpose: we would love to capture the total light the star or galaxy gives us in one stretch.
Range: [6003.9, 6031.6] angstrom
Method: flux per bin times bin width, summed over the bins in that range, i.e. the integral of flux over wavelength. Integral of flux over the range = 1049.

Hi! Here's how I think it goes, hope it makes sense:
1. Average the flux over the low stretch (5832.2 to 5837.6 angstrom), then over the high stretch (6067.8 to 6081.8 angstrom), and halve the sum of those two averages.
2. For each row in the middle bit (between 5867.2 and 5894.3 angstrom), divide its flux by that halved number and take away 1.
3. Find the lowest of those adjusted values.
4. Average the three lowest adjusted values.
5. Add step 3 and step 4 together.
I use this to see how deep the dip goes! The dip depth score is -0.32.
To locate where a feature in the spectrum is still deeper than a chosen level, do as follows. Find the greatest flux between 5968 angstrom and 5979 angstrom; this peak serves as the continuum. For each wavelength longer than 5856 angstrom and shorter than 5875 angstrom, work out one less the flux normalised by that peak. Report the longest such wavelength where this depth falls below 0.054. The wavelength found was 5871.29 angstrom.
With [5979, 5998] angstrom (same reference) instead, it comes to 5996.99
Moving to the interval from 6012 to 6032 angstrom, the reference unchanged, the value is 6030.22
